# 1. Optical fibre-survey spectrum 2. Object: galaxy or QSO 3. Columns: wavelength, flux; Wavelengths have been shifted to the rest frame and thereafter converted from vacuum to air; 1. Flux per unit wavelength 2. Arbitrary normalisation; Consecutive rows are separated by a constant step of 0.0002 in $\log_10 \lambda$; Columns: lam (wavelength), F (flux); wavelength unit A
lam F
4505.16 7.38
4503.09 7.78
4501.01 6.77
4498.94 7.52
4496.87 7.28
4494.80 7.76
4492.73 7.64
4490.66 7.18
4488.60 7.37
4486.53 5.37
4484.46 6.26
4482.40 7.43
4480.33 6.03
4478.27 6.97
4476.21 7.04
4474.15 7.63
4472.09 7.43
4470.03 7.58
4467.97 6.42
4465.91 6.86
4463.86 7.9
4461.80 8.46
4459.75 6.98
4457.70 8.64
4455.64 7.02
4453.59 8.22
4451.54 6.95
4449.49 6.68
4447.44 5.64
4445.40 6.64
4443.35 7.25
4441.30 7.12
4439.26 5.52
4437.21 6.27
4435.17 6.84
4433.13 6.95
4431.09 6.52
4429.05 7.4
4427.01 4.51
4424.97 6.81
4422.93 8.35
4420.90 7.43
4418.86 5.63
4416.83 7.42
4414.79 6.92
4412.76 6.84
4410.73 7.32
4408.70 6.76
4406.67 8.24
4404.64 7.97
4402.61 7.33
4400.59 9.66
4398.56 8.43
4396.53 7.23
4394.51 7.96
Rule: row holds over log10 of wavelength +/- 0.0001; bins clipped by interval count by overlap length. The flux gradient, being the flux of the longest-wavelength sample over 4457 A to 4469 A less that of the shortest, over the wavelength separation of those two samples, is -0.22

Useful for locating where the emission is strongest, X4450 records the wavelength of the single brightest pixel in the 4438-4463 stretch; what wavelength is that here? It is 4457.70 A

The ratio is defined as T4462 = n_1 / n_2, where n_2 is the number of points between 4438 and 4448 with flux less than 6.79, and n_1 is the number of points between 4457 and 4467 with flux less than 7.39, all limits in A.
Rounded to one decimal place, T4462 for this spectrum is 0.7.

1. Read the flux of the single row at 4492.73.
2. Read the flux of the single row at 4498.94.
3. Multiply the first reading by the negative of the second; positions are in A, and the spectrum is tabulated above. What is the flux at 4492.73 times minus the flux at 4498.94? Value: -57.5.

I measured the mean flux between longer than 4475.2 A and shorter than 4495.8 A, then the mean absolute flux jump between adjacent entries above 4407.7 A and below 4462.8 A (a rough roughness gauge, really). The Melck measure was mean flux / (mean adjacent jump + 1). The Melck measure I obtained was 3.36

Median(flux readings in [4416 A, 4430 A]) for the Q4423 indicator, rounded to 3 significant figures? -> 7.40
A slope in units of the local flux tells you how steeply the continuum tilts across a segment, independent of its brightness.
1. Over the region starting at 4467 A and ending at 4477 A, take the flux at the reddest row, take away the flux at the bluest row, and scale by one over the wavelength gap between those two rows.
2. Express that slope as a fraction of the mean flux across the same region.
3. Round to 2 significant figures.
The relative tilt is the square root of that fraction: 0.10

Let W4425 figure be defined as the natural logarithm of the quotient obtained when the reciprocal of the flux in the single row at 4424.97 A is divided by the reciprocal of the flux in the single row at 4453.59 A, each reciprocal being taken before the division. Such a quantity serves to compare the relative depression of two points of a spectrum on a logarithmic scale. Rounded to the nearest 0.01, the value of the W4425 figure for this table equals 0.19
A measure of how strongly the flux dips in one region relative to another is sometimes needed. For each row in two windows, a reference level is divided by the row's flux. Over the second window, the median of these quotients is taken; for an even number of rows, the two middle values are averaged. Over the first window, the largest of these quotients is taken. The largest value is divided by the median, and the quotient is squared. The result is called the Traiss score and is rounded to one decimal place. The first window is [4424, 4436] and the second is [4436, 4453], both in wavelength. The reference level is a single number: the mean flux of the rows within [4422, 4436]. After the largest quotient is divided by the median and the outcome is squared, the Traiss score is 2.2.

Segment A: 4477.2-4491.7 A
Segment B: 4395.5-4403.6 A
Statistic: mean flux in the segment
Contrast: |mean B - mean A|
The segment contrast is 1.5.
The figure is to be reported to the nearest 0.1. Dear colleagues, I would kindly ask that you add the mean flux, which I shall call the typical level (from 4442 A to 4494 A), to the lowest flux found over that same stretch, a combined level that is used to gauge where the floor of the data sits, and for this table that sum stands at 12.5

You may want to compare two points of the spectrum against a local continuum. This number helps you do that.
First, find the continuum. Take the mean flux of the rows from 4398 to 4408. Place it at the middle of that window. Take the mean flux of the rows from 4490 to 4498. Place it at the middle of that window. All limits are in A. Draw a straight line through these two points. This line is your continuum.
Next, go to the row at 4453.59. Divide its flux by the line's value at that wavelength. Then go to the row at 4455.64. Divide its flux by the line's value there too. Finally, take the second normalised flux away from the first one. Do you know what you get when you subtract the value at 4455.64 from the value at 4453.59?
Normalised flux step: 0.15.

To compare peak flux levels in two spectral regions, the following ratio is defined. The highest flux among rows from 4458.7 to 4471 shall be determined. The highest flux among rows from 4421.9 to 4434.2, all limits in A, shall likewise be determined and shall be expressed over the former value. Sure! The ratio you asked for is 0.99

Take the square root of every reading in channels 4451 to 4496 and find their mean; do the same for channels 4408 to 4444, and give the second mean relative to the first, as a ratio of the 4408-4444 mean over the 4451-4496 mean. 0.97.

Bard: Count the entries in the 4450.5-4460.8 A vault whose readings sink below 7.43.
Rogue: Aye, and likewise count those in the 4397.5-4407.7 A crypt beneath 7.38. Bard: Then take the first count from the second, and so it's -2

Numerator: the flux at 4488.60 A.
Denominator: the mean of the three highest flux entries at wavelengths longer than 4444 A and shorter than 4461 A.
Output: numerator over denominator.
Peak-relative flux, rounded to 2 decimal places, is 0.93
